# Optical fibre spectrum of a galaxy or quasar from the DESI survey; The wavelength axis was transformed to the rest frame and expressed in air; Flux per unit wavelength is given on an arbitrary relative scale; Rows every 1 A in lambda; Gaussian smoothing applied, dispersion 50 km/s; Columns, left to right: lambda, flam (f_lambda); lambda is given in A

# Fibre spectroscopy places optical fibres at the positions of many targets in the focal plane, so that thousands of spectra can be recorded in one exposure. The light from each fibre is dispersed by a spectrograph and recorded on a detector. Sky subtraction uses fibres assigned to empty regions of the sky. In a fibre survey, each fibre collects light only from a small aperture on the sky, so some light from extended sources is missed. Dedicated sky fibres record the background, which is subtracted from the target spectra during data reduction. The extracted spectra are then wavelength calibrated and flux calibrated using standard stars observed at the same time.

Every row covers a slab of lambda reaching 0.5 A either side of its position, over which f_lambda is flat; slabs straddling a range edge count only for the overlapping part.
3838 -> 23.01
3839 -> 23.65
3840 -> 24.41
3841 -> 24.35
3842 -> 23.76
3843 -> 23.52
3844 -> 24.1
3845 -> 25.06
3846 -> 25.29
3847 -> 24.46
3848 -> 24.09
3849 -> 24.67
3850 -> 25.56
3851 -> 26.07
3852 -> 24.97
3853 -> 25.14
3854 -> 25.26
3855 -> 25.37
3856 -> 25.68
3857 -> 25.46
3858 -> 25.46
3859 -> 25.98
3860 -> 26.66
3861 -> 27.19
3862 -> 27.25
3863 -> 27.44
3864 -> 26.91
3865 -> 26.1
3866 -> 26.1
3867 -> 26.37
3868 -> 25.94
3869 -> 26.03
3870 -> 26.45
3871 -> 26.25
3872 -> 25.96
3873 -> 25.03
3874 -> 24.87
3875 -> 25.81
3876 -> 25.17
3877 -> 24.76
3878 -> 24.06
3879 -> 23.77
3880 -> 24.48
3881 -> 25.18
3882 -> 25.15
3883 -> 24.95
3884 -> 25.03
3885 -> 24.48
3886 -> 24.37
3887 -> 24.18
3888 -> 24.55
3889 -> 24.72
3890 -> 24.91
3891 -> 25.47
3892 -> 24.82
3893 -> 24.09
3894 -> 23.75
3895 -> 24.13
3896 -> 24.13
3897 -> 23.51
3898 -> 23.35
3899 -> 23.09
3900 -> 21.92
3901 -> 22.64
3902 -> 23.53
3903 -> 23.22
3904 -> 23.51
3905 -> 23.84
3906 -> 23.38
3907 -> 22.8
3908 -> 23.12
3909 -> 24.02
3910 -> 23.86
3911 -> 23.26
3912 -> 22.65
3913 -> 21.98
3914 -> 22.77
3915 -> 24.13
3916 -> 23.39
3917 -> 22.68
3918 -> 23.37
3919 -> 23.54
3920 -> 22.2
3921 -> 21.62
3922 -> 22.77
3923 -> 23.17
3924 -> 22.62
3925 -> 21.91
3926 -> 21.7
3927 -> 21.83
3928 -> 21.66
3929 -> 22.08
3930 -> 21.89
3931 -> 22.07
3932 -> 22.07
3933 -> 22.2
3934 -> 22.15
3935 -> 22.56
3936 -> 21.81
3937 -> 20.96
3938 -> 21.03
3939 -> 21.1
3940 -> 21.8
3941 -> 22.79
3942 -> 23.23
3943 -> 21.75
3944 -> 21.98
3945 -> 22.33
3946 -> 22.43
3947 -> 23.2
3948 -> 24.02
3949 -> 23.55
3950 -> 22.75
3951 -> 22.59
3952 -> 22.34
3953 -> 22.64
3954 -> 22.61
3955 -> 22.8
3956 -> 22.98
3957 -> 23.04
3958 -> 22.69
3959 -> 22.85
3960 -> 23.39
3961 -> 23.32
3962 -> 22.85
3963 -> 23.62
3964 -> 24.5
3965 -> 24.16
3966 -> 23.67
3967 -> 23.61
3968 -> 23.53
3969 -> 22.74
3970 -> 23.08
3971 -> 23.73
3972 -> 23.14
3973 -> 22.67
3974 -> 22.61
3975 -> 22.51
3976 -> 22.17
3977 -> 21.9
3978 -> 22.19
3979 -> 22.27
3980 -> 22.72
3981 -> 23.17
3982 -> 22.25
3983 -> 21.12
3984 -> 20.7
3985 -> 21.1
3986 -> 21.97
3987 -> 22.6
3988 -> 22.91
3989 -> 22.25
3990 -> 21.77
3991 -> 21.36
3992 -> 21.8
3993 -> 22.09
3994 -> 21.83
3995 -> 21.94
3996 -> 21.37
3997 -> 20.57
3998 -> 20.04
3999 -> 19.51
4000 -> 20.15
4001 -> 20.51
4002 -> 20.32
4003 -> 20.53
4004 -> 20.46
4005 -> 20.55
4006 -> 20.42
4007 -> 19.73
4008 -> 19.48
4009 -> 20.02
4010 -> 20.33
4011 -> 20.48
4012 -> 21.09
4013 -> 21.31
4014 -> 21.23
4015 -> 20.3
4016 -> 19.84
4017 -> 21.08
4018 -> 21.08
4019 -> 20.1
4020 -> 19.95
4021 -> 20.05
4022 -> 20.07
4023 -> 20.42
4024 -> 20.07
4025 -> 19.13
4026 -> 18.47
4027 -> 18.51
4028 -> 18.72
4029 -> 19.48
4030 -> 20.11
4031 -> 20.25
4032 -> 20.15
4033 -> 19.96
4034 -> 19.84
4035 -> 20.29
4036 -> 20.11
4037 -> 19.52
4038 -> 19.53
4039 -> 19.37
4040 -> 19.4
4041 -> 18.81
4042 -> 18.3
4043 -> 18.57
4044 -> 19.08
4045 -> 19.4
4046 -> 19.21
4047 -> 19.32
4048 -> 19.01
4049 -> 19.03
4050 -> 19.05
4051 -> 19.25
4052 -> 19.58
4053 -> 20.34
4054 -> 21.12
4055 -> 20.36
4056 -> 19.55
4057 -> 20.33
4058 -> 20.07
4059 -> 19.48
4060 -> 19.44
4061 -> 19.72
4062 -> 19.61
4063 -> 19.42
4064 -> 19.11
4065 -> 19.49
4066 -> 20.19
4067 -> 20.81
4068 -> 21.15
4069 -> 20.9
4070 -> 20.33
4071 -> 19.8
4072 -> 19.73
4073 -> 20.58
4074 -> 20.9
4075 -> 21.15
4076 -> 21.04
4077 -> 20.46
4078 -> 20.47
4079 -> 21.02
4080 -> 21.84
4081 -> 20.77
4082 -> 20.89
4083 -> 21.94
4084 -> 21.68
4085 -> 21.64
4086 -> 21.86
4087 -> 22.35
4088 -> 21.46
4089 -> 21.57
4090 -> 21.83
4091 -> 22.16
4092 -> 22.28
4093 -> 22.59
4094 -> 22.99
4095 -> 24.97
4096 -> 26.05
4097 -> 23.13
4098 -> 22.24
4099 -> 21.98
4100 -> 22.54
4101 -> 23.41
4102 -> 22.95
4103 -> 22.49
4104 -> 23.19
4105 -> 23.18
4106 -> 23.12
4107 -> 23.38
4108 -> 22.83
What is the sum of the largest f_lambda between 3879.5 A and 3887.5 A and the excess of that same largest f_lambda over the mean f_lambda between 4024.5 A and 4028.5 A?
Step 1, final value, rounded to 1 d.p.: 31.7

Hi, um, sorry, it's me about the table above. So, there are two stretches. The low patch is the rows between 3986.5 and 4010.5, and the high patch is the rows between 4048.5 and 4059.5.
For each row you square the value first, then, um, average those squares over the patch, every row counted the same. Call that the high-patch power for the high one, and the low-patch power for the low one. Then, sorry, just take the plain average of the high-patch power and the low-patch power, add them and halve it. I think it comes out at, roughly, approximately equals 417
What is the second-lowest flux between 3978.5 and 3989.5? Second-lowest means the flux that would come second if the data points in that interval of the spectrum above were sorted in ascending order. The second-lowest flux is 21.1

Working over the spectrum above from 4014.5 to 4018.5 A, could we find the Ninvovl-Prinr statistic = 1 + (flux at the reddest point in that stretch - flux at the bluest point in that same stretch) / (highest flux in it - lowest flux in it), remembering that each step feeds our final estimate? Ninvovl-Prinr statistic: 1.63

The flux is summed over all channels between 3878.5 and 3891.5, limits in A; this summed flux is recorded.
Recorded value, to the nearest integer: 321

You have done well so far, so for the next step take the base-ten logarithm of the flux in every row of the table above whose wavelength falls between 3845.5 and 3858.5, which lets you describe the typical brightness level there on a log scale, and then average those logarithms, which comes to 1.40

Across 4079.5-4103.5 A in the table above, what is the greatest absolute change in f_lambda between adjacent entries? 2.9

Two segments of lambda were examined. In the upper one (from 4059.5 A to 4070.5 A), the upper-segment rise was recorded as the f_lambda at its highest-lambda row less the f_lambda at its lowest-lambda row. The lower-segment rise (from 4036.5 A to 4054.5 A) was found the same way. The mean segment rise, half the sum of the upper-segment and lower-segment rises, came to 1.2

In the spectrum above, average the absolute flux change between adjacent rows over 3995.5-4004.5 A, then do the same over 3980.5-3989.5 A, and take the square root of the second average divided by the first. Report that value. 1.27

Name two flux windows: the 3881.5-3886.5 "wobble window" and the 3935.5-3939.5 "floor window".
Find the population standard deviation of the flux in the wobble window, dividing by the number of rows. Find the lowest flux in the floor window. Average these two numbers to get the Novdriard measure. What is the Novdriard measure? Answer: 10.6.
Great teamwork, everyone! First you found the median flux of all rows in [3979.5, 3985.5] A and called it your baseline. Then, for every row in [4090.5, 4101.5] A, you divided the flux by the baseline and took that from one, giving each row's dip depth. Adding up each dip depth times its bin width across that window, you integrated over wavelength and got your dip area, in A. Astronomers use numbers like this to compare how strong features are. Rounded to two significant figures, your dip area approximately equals -0.73 A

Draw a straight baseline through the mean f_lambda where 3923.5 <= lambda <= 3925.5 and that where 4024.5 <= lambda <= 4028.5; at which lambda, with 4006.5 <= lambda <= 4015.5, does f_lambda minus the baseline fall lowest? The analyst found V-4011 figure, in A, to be 4008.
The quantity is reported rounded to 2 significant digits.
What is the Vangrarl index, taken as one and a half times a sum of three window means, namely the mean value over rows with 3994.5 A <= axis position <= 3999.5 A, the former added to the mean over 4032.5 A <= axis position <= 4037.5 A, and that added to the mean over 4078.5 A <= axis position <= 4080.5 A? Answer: 93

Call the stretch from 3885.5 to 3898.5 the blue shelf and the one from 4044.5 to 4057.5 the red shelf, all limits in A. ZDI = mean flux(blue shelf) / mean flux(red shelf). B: 1.24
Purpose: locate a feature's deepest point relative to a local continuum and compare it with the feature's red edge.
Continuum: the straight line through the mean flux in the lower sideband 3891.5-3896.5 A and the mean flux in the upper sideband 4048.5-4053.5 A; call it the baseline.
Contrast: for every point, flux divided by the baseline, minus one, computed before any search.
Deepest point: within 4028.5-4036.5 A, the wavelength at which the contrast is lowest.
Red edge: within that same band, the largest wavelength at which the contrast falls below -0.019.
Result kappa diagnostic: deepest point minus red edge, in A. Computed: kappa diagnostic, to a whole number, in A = 0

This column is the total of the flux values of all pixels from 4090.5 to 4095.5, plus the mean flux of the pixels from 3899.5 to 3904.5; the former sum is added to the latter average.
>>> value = 138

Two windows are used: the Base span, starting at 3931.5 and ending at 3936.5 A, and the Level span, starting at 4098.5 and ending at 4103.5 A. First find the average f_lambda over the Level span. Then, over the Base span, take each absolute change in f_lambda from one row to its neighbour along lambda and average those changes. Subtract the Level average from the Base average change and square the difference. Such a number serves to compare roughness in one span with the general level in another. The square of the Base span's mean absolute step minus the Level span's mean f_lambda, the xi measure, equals 499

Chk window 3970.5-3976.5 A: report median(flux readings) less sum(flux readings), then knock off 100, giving -214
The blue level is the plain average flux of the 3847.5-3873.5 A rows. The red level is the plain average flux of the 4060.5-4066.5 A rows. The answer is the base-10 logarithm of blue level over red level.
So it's 0.12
